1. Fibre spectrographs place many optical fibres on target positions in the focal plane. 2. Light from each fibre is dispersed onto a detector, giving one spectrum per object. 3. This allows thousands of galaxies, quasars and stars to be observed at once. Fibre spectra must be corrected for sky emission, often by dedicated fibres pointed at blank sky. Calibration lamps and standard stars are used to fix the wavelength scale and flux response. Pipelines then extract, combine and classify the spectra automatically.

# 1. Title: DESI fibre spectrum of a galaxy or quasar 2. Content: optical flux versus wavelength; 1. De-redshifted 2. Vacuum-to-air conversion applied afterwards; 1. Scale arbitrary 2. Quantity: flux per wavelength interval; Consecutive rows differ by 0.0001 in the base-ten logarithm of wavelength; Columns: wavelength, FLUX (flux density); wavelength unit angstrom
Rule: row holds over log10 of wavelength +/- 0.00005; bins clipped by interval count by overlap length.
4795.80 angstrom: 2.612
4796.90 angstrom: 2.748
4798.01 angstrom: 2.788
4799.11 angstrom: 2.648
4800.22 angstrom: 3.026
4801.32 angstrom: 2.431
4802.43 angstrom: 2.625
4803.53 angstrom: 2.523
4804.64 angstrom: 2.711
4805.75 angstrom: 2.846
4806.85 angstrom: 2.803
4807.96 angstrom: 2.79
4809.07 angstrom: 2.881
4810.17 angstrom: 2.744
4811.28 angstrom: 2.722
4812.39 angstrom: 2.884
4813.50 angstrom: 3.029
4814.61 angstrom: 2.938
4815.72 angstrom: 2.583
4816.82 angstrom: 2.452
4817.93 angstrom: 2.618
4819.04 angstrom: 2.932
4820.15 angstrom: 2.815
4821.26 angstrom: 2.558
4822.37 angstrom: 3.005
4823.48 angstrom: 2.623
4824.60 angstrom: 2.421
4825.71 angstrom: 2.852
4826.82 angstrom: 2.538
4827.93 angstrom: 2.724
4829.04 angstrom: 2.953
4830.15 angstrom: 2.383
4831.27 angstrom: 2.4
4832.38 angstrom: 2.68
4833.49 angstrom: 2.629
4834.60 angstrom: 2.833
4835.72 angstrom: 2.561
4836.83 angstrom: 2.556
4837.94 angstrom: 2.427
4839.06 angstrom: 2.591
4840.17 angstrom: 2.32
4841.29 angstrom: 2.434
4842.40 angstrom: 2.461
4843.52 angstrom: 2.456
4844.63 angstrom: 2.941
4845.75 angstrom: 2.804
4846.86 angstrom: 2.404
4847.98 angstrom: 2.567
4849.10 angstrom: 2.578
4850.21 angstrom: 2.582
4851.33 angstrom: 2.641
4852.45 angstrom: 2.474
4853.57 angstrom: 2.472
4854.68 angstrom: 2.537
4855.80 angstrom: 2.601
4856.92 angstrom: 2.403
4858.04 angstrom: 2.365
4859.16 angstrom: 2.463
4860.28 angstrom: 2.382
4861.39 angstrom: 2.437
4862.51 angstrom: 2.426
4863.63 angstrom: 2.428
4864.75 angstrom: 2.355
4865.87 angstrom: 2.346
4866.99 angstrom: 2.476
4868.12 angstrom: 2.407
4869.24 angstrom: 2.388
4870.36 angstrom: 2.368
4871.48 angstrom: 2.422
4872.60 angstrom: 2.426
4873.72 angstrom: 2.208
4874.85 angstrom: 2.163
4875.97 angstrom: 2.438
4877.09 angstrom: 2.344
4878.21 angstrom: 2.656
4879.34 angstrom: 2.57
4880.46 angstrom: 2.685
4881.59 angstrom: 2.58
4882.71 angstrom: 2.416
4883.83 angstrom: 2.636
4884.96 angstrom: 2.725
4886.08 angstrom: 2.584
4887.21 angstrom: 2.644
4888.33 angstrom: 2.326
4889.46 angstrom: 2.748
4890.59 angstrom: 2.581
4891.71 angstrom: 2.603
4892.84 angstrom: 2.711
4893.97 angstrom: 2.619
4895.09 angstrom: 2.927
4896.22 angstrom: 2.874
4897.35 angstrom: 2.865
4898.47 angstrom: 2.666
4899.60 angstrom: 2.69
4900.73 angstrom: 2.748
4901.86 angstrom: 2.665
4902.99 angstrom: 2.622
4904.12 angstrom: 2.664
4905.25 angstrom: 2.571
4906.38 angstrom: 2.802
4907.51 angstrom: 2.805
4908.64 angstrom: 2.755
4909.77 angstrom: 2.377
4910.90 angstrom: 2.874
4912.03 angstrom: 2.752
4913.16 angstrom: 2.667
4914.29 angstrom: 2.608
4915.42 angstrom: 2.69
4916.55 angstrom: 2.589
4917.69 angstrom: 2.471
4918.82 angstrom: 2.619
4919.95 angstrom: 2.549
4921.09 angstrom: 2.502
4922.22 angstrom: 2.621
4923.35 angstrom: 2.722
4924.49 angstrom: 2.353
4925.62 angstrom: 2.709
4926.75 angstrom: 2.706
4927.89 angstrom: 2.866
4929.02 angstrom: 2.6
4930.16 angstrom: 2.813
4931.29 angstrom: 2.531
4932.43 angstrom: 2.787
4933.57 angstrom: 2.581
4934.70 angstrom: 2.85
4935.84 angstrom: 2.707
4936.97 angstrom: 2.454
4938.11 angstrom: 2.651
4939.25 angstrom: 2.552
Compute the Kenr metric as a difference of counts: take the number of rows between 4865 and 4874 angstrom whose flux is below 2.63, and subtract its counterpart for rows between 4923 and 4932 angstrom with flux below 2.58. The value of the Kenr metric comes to 6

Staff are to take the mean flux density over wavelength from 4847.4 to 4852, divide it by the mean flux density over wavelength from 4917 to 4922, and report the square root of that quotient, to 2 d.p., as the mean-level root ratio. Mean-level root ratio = 1.01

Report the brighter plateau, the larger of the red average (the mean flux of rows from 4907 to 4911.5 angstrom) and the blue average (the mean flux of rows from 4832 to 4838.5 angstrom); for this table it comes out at 2.703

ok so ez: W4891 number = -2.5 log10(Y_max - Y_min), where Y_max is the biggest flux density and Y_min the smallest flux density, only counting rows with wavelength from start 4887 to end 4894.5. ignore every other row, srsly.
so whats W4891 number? 0.94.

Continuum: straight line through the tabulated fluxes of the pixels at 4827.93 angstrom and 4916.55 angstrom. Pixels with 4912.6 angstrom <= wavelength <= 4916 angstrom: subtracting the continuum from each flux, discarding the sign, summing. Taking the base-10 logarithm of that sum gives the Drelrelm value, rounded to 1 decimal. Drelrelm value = -0.7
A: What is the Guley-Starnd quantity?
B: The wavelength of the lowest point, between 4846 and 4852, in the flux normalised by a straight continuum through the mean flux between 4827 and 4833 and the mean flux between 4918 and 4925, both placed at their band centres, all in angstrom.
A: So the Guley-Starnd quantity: 4846.86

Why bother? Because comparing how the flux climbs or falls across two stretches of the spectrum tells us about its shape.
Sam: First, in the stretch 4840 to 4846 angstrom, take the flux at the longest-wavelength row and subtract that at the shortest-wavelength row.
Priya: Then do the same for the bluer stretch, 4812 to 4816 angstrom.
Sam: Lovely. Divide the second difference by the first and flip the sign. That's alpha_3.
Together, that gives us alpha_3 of 0.6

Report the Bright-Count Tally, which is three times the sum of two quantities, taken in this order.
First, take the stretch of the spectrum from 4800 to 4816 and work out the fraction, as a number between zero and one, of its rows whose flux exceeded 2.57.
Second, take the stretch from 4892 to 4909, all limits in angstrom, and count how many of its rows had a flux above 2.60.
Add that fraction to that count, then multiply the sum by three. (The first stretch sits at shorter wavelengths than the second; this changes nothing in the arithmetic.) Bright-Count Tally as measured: 45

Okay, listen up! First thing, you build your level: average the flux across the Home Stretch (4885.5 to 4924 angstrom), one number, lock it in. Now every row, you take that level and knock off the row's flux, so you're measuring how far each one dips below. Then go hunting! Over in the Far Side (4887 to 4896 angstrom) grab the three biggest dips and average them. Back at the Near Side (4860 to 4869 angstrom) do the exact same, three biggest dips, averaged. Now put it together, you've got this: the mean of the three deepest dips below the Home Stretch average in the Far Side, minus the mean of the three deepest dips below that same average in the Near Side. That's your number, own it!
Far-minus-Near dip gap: -0.14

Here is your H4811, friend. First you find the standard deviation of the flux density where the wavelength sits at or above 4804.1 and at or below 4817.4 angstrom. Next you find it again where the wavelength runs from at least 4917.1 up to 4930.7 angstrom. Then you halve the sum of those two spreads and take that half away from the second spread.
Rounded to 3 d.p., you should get -0.005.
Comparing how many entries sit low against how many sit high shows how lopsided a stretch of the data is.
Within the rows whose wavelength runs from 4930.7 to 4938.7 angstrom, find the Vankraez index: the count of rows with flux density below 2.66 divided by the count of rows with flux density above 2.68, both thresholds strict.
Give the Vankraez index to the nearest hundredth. 1.33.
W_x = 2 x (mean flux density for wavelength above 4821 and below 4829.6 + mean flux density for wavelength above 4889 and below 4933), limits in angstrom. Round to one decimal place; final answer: 10.8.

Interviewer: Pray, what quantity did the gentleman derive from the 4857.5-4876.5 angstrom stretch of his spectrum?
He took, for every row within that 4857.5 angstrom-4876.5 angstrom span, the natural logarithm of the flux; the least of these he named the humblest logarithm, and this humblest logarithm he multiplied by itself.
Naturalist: 0.595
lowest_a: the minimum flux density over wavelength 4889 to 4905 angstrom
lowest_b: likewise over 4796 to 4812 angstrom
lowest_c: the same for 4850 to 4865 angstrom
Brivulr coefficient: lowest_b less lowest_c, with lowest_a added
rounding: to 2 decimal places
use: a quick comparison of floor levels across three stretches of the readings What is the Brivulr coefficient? 2.66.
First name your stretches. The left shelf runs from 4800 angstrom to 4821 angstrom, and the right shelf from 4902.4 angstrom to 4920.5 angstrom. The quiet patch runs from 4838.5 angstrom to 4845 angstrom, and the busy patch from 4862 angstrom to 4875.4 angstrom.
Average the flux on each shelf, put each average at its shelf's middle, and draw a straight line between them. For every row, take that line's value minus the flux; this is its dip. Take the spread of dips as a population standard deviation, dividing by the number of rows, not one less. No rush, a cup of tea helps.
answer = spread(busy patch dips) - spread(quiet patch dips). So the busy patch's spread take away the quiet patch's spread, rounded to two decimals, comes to -0.11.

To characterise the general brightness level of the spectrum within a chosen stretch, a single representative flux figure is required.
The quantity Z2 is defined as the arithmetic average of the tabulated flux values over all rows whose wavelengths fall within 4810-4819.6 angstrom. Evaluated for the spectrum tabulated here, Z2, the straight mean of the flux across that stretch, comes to 2.77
